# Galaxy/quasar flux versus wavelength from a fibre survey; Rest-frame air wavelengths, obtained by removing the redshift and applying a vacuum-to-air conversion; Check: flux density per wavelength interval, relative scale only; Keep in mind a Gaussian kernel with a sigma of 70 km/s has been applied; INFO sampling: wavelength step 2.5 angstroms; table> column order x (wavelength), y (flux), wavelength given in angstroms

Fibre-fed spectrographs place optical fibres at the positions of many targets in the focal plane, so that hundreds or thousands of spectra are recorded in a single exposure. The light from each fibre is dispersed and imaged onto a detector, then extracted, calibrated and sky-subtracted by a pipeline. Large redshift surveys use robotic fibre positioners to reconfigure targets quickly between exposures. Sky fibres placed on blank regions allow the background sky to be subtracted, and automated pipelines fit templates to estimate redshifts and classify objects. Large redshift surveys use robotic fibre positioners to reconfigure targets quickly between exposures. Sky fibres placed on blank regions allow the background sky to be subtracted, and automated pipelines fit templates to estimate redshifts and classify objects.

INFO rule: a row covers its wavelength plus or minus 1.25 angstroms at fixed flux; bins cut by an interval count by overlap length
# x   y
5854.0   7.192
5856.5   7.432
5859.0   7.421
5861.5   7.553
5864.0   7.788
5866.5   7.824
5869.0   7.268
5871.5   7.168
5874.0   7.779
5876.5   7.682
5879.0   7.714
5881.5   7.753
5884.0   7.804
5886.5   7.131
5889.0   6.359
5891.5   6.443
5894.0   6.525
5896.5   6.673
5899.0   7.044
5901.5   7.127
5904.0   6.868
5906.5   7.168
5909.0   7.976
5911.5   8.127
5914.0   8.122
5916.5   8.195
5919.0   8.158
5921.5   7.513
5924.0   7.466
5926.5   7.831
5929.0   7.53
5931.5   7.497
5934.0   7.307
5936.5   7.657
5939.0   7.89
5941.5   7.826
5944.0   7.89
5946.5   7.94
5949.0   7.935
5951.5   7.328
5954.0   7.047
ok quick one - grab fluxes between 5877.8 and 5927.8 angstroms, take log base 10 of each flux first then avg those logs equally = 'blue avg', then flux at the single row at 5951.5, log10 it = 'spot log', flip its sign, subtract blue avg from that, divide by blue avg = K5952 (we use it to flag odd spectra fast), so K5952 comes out -2.00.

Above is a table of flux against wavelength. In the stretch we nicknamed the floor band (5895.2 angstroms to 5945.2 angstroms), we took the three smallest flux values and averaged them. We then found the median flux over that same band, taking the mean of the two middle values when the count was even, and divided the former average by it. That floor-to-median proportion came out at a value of 0.90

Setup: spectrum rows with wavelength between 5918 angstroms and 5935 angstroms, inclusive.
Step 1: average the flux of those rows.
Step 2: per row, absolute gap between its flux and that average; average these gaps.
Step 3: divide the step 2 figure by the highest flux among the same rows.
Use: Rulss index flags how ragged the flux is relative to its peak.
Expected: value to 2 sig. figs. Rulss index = 0.027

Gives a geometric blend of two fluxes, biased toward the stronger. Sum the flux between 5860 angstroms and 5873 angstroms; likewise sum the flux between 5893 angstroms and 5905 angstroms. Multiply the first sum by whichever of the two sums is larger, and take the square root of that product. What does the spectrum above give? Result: 38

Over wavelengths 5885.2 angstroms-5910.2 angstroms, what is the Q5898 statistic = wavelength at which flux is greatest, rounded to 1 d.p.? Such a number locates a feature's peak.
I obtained 5909.0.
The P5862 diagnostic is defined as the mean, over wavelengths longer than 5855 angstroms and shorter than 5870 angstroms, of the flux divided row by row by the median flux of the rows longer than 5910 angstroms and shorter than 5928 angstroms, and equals 0.93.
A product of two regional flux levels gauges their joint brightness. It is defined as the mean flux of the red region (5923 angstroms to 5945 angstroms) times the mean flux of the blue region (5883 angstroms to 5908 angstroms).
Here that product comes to 53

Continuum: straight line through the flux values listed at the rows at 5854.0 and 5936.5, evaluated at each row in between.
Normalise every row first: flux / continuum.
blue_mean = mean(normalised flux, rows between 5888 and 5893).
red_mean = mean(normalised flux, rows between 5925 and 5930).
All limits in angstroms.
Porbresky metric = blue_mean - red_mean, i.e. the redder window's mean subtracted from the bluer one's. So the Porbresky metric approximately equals -0.14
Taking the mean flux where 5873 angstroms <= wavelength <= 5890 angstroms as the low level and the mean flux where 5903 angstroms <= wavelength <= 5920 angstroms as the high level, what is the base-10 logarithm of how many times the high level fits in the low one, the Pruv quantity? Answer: -0.02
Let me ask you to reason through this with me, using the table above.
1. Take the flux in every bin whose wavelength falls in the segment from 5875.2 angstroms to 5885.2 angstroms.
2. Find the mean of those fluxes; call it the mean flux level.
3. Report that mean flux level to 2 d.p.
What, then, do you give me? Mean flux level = 7.74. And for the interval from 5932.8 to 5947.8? 7.75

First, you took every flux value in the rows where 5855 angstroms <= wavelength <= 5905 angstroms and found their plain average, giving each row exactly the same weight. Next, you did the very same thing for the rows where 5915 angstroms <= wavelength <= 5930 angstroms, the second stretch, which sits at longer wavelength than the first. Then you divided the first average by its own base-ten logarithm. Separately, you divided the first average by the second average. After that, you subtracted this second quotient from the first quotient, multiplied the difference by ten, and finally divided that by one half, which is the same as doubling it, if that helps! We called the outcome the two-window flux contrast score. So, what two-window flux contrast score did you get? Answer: 150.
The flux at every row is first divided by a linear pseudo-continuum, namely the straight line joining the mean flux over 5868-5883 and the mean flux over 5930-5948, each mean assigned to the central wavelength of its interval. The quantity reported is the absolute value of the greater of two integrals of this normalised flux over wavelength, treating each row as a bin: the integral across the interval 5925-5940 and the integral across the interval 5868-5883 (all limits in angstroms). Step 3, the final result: 15.0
